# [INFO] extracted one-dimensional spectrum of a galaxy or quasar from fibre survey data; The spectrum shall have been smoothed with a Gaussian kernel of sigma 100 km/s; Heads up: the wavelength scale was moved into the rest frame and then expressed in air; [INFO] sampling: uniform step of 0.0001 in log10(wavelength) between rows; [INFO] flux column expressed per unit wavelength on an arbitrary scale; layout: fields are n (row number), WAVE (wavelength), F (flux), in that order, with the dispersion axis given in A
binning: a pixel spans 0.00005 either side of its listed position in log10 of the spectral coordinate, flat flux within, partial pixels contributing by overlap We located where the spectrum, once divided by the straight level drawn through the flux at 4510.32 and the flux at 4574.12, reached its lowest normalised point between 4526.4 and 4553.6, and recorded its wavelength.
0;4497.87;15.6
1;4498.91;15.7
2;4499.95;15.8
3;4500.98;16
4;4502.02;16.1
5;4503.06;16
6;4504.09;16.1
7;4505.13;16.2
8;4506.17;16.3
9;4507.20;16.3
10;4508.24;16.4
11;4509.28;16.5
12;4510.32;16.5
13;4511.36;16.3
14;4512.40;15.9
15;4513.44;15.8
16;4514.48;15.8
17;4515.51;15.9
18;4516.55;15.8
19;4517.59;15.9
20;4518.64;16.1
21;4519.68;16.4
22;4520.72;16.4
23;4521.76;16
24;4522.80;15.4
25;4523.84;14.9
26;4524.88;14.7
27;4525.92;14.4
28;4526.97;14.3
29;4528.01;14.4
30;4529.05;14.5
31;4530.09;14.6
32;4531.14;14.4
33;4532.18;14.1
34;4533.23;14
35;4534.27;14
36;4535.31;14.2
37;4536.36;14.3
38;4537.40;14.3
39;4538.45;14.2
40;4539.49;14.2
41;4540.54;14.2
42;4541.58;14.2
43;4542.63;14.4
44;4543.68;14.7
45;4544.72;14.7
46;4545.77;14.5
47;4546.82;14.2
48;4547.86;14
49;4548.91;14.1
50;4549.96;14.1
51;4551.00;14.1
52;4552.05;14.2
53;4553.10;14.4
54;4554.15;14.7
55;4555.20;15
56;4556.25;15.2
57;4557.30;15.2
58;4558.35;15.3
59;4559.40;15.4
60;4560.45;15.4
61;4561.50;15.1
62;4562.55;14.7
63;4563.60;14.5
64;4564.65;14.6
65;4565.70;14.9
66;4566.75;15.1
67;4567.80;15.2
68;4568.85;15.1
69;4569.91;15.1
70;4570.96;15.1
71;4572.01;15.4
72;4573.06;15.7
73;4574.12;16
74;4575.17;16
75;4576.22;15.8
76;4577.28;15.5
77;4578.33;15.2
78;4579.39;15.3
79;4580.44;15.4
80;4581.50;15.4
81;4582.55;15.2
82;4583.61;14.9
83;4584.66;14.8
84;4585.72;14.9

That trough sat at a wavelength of 4533.23 A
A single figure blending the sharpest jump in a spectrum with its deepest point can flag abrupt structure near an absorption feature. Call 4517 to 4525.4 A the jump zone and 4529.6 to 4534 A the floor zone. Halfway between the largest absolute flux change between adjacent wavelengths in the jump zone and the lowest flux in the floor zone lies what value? 7.30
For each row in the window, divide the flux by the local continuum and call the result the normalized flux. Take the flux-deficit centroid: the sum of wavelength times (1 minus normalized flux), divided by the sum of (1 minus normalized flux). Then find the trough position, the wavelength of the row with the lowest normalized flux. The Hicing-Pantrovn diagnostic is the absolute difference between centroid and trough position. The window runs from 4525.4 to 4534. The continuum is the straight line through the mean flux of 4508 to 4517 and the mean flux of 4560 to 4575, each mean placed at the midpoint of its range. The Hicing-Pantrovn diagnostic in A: 3.6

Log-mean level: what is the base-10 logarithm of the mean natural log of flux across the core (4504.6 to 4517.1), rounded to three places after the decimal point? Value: 0.444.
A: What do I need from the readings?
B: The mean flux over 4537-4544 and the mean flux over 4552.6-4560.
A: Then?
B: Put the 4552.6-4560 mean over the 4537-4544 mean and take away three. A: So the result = -1.95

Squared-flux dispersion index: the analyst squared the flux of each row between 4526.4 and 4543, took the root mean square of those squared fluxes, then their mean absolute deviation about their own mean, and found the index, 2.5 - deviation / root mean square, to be 2.48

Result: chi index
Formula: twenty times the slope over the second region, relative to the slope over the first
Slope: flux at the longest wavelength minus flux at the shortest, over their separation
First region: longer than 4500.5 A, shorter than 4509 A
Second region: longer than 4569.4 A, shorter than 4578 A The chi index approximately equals 20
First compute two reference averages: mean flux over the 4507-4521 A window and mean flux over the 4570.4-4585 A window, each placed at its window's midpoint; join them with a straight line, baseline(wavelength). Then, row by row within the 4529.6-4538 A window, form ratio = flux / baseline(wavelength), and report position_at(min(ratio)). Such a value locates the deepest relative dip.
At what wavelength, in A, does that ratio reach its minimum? 4533.23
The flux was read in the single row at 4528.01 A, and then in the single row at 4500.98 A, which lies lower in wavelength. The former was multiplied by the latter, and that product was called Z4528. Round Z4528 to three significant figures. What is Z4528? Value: 230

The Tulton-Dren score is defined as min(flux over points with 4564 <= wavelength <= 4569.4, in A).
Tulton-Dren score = 14.6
